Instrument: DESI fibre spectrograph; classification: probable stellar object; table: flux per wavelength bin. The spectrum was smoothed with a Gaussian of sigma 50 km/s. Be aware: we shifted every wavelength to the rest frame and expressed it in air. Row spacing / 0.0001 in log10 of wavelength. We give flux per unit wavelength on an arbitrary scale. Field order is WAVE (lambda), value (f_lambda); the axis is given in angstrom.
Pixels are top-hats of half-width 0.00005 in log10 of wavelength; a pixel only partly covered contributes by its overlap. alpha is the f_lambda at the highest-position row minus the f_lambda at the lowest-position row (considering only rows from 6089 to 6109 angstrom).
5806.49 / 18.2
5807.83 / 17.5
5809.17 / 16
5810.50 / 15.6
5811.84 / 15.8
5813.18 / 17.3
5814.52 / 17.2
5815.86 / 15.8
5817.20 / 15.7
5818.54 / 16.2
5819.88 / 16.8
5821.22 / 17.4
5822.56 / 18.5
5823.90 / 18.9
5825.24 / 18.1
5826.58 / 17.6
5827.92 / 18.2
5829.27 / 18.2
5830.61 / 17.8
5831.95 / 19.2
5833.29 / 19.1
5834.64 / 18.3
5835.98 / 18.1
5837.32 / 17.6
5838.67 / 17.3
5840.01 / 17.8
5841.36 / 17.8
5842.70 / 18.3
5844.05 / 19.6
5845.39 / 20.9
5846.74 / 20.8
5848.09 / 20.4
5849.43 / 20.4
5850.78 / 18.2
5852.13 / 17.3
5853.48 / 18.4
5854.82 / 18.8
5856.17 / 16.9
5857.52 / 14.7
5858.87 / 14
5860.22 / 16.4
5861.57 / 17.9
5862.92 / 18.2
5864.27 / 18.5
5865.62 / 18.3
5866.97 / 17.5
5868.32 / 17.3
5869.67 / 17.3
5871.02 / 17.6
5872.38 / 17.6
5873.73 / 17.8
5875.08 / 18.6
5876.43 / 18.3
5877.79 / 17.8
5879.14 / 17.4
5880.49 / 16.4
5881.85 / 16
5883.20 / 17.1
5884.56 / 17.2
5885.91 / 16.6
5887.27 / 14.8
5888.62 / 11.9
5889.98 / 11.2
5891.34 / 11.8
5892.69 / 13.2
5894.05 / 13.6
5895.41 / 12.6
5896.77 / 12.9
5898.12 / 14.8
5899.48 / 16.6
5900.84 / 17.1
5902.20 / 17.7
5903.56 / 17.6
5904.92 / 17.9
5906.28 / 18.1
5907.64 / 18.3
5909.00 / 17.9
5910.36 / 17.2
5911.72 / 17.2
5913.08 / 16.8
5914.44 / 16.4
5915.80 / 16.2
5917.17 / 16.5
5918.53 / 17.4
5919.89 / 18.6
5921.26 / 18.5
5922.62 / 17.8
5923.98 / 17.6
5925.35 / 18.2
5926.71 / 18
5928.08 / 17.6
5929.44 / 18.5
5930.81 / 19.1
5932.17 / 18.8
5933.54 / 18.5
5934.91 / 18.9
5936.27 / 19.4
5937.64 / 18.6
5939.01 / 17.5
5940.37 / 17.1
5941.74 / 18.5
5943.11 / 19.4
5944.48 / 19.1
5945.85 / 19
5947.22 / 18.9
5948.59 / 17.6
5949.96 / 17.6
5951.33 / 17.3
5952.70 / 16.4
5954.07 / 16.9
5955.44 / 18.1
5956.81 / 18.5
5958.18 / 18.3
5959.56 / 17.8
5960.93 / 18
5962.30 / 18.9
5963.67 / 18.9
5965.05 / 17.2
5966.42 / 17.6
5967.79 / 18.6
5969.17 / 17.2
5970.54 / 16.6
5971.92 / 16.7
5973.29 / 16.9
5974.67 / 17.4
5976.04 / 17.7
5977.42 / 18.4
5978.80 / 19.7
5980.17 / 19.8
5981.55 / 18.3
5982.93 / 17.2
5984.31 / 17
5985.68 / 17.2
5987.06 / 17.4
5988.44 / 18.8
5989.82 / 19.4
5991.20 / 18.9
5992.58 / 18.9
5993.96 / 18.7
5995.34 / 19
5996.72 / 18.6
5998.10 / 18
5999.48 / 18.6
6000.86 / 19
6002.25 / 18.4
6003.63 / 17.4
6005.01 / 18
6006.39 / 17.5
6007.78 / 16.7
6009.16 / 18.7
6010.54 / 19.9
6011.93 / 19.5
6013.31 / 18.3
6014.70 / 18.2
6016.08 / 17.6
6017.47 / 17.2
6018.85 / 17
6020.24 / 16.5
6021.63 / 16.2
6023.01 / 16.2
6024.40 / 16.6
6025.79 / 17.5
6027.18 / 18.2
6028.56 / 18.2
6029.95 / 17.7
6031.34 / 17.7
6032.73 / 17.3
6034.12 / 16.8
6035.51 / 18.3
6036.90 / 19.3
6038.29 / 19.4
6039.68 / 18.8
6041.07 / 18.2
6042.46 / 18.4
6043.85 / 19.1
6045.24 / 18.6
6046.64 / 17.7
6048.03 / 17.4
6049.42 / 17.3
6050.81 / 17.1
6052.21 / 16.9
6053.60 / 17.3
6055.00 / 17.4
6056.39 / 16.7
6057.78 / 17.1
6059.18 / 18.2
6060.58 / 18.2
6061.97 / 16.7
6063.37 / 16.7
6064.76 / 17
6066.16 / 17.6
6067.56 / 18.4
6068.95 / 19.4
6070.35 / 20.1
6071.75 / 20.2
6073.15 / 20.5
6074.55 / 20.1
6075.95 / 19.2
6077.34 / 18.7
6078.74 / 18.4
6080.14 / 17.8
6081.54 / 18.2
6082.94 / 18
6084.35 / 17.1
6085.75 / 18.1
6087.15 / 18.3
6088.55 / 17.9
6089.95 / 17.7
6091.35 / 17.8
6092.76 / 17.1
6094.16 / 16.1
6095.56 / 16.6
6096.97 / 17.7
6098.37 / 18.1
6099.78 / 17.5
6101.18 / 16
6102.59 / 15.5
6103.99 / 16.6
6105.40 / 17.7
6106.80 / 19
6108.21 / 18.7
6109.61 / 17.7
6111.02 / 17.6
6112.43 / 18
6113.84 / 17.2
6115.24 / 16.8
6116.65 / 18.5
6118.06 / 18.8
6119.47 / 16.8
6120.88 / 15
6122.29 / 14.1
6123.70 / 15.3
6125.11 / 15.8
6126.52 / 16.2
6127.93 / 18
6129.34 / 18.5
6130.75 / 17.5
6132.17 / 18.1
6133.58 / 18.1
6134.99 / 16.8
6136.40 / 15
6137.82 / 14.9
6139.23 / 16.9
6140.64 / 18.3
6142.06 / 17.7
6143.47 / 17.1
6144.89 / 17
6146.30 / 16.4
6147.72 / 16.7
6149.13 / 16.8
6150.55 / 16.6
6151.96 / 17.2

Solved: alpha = 1.0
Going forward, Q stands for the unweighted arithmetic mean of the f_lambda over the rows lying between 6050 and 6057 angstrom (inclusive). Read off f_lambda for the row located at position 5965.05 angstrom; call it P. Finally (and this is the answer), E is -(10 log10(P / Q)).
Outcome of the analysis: -0.03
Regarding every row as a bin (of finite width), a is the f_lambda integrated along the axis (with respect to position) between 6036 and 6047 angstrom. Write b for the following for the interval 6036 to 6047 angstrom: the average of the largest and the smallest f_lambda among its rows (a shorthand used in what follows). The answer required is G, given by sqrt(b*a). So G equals 61.8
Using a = 206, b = 18.55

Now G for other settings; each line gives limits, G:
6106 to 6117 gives 59.4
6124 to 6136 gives 59.6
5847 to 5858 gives 59.4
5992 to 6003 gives 61.6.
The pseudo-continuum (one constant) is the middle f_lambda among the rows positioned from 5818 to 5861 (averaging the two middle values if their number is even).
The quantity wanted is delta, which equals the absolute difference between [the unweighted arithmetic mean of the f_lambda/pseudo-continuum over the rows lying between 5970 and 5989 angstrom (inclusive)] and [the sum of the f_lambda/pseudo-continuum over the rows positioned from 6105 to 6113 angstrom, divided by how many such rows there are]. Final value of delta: 0.018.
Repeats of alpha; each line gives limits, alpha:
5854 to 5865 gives -0.3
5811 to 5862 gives 2.1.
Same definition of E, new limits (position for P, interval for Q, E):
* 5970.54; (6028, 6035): 0.24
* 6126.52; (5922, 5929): 0.42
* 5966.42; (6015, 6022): -0.18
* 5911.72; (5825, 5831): 0.19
